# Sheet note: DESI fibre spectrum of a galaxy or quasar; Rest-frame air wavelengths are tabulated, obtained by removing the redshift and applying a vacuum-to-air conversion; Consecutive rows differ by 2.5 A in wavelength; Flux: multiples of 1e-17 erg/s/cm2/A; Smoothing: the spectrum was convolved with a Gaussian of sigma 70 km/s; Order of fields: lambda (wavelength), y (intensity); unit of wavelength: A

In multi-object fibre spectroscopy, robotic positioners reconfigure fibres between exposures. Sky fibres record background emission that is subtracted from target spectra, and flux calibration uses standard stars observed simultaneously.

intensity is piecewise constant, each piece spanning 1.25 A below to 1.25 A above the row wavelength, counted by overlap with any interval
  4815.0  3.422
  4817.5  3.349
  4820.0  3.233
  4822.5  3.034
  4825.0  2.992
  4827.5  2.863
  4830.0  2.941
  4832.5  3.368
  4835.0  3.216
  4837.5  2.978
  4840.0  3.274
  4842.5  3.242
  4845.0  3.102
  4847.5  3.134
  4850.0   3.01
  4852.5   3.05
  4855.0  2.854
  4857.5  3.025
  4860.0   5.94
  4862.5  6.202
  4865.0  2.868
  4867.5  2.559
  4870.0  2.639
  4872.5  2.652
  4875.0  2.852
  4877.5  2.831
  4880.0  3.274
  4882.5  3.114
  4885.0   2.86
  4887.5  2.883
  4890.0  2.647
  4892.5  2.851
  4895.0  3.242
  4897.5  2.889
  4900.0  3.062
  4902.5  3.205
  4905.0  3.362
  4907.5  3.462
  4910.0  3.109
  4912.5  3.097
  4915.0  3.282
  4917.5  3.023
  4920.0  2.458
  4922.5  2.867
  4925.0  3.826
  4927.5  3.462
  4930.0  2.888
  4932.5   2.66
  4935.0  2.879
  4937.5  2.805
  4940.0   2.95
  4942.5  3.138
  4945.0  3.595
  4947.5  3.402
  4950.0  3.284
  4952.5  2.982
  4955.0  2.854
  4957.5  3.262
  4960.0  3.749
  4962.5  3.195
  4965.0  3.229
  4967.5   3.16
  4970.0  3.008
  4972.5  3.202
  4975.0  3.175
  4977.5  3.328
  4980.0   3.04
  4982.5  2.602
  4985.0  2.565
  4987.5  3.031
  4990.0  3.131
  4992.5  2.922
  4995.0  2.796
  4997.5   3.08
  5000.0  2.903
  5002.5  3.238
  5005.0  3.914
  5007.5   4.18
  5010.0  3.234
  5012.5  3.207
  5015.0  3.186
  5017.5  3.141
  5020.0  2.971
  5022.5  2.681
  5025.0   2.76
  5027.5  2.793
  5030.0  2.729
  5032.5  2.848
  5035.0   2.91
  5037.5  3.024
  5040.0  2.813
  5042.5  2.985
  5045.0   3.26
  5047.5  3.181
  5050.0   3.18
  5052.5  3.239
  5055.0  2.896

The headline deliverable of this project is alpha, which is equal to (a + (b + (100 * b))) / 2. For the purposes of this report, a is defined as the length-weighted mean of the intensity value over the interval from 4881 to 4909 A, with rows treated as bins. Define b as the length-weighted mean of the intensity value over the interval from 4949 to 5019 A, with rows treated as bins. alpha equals 161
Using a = 3.05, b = 3.16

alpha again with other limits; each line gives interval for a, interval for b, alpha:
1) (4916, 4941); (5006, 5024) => 165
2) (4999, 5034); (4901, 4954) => 160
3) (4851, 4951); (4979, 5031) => 156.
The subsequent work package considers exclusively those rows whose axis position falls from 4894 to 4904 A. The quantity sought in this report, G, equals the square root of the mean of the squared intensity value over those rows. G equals 3.10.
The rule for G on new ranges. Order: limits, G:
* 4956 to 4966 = 3.37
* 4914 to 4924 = 2.92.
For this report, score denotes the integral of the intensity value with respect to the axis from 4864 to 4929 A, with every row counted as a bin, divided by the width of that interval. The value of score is 3.01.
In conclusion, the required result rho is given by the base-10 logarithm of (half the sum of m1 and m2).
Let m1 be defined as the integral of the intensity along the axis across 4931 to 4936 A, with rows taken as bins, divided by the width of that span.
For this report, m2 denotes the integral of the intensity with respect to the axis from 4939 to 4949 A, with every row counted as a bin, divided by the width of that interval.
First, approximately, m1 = 2.8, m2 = 3.28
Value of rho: 0.481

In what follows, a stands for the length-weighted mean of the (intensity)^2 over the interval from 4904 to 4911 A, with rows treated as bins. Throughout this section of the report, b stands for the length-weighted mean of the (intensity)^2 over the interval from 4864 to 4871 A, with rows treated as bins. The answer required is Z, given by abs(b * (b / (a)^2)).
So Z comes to 0.43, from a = 11.0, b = 7.2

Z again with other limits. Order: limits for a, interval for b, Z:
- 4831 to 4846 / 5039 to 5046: 0.80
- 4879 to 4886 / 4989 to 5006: 1.08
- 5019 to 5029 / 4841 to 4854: 1.52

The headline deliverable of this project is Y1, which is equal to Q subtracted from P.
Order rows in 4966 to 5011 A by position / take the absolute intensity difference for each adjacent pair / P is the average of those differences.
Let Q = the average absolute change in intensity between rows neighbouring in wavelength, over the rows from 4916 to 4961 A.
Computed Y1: -0.06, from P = 0.29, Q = 0.34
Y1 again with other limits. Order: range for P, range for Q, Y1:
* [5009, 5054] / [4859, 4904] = -0.28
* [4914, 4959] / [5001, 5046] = 0.12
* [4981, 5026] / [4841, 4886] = -0.26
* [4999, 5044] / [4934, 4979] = 0.00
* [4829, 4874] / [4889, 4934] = 0.20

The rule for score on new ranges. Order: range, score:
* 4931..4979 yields 3.15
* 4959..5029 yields 3.12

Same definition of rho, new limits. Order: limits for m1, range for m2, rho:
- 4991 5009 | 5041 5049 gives 0.507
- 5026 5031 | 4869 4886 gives 0.451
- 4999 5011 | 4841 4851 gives 0.521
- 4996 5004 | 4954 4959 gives 0.491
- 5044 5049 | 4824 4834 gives 0.496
